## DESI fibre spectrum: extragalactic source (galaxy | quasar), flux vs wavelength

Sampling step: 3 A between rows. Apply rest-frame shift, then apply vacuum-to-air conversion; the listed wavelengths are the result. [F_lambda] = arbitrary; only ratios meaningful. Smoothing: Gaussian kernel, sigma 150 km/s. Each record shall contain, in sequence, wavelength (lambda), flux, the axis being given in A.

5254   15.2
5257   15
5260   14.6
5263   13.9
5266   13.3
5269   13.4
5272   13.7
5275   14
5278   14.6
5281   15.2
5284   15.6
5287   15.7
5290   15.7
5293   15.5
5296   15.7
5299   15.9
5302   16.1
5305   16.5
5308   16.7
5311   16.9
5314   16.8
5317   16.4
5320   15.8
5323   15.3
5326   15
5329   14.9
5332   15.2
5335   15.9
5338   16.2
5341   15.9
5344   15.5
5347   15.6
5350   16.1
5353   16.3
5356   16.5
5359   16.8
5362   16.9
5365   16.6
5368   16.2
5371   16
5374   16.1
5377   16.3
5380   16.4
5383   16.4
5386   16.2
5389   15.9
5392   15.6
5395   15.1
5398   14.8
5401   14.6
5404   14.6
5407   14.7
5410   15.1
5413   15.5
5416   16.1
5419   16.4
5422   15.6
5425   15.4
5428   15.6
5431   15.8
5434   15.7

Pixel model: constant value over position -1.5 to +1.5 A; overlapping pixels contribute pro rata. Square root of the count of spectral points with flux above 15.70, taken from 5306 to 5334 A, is 2.2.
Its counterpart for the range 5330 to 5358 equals 2.4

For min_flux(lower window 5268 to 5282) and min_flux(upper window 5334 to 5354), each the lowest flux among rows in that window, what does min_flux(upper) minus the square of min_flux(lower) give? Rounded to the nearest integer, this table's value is -164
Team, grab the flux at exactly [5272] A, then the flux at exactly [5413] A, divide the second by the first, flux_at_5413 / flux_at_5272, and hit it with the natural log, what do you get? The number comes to 0.12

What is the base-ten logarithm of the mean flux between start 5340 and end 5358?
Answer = 1.20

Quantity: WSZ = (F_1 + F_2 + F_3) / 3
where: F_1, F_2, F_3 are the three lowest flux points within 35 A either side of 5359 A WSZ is 15.0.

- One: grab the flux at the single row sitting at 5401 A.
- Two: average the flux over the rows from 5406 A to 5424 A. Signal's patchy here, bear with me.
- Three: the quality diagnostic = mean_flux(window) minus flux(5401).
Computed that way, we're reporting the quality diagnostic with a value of 1.0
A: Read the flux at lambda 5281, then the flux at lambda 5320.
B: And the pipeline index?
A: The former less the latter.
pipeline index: -0.6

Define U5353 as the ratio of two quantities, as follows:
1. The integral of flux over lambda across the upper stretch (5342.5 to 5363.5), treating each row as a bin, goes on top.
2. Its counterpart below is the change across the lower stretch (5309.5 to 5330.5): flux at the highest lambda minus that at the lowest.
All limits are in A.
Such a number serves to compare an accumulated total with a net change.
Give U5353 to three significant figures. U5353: -171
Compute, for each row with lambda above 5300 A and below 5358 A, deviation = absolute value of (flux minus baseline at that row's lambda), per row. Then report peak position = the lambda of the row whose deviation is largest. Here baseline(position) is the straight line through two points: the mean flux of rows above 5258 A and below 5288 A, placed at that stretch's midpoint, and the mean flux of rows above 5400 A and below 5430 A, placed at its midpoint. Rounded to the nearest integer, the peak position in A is 5311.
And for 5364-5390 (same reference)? 5365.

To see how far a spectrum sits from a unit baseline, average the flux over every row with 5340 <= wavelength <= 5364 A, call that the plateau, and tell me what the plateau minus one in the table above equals 15.2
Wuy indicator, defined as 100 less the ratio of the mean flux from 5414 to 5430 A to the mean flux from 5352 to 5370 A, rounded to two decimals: 99.04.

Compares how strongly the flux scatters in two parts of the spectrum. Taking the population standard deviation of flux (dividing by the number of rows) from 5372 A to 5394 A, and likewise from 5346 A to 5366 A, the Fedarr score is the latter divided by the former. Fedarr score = 1.5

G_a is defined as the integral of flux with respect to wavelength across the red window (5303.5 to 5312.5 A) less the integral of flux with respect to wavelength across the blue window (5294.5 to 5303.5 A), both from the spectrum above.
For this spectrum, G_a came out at 7.2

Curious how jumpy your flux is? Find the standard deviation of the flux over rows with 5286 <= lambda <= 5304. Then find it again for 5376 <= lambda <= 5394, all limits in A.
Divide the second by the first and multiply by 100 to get 155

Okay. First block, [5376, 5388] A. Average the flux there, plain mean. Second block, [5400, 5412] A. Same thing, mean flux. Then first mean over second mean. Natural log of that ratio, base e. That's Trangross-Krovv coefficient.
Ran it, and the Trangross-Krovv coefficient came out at 0.10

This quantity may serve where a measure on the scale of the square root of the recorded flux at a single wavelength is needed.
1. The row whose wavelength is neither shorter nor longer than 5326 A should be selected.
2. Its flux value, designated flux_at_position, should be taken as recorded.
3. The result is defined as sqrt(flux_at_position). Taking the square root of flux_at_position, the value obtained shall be 3.87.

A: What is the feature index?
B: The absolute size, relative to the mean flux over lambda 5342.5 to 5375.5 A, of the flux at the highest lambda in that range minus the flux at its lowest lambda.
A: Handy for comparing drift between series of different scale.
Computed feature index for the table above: 0.04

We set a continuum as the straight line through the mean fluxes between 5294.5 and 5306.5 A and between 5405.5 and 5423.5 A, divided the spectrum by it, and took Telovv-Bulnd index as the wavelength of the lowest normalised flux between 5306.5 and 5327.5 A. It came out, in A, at 5326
